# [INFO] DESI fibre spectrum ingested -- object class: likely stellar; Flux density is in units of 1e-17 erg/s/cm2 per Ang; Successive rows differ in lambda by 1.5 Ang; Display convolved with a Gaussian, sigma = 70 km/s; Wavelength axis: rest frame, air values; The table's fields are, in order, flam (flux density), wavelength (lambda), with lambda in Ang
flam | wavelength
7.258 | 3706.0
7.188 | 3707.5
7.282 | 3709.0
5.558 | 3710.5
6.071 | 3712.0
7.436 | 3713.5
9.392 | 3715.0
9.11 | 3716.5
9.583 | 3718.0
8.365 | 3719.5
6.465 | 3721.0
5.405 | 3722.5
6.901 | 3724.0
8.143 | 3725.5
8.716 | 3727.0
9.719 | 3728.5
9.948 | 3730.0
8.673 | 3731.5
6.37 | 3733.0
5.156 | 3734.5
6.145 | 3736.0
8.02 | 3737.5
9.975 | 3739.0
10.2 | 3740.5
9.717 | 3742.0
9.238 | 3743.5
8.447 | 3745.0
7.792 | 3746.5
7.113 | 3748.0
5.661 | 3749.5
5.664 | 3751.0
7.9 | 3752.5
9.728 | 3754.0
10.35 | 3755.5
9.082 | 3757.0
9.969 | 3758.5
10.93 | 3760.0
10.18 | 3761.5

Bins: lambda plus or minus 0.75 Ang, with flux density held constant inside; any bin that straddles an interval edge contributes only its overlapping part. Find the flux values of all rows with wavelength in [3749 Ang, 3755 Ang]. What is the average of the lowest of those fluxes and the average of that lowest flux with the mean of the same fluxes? 6.1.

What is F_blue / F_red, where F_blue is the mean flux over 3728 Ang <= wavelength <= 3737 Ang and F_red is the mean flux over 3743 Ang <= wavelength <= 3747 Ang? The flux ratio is 0.90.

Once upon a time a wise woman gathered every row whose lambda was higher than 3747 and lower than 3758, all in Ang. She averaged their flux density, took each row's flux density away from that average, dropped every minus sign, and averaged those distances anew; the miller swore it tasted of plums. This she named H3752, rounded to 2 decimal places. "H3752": 1.54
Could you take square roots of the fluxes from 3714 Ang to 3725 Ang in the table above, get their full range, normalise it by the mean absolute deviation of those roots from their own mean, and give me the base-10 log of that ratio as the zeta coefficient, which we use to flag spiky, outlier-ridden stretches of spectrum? 0.48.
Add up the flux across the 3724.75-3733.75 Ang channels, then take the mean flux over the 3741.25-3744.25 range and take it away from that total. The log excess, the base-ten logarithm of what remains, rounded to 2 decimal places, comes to 1.62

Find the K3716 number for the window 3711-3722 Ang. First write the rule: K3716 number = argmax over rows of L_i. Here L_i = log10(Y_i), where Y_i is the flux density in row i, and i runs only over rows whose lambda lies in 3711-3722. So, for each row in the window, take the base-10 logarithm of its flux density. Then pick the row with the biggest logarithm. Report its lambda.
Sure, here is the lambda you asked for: 3718.0 Ang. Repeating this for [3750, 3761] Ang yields 3760.0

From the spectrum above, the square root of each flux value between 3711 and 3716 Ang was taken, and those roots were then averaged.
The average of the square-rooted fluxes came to 2.75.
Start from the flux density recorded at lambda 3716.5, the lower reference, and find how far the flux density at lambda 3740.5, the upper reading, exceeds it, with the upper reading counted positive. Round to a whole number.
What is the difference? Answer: 1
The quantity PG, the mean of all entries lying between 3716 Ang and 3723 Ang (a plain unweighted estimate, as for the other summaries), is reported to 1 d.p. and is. 7.8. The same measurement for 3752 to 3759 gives 9.4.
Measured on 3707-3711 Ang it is 6.7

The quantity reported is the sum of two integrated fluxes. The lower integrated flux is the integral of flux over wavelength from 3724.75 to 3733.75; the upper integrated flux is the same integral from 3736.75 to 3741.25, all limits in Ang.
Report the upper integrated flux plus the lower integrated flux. 120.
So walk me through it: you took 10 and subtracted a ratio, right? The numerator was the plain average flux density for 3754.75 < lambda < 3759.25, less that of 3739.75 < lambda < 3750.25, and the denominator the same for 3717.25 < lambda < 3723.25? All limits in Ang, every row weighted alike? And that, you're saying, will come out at 9.80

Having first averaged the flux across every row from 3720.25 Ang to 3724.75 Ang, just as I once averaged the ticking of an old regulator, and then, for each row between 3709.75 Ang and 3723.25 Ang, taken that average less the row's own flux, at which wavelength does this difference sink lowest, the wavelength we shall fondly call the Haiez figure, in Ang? 3718.0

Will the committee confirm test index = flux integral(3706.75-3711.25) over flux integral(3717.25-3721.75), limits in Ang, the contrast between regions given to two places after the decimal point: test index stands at 0.82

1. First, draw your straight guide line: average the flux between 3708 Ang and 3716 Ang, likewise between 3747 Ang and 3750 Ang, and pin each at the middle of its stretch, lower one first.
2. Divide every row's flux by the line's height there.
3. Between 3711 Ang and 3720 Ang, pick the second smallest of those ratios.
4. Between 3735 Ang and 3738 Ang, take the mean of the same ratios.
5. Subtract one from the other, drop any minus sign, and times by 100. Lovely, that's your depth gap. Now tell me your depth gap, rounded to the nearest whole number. 2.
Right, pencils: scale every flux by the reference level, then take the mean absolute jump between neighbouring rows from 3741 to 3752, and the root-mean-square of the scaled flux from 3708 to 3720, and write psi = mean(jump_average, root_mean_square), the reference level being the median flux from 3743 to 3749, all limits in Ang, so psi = 0.53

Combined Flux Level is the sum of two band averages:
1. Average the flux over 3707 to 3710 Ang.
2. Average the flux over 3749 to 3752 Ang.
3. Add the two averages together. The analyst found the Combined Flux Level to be 12.9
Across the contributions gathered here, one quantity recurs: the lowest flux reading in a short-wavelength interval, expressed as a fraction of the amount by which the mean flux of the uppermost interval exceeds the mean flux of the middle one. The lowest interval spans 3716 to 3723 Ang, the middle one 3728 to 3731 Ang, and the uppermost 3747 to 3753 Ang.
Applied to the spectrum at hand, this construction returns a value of -1.7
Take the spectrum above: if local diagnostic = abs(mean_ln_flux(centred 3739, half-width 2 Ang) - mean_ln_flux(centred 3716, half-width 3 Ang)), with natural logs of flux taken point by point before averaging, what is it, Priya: 0.06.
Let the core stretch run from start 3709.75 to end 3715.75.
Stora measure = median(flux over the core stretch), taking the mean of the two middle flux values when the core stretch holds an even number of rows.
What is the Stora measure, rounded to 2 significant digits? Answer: 6.8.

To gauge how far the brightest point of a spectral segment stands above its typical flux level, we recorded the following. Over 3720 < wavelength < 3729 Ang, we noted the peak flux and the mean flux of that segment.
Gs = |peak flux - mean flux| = 2.2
